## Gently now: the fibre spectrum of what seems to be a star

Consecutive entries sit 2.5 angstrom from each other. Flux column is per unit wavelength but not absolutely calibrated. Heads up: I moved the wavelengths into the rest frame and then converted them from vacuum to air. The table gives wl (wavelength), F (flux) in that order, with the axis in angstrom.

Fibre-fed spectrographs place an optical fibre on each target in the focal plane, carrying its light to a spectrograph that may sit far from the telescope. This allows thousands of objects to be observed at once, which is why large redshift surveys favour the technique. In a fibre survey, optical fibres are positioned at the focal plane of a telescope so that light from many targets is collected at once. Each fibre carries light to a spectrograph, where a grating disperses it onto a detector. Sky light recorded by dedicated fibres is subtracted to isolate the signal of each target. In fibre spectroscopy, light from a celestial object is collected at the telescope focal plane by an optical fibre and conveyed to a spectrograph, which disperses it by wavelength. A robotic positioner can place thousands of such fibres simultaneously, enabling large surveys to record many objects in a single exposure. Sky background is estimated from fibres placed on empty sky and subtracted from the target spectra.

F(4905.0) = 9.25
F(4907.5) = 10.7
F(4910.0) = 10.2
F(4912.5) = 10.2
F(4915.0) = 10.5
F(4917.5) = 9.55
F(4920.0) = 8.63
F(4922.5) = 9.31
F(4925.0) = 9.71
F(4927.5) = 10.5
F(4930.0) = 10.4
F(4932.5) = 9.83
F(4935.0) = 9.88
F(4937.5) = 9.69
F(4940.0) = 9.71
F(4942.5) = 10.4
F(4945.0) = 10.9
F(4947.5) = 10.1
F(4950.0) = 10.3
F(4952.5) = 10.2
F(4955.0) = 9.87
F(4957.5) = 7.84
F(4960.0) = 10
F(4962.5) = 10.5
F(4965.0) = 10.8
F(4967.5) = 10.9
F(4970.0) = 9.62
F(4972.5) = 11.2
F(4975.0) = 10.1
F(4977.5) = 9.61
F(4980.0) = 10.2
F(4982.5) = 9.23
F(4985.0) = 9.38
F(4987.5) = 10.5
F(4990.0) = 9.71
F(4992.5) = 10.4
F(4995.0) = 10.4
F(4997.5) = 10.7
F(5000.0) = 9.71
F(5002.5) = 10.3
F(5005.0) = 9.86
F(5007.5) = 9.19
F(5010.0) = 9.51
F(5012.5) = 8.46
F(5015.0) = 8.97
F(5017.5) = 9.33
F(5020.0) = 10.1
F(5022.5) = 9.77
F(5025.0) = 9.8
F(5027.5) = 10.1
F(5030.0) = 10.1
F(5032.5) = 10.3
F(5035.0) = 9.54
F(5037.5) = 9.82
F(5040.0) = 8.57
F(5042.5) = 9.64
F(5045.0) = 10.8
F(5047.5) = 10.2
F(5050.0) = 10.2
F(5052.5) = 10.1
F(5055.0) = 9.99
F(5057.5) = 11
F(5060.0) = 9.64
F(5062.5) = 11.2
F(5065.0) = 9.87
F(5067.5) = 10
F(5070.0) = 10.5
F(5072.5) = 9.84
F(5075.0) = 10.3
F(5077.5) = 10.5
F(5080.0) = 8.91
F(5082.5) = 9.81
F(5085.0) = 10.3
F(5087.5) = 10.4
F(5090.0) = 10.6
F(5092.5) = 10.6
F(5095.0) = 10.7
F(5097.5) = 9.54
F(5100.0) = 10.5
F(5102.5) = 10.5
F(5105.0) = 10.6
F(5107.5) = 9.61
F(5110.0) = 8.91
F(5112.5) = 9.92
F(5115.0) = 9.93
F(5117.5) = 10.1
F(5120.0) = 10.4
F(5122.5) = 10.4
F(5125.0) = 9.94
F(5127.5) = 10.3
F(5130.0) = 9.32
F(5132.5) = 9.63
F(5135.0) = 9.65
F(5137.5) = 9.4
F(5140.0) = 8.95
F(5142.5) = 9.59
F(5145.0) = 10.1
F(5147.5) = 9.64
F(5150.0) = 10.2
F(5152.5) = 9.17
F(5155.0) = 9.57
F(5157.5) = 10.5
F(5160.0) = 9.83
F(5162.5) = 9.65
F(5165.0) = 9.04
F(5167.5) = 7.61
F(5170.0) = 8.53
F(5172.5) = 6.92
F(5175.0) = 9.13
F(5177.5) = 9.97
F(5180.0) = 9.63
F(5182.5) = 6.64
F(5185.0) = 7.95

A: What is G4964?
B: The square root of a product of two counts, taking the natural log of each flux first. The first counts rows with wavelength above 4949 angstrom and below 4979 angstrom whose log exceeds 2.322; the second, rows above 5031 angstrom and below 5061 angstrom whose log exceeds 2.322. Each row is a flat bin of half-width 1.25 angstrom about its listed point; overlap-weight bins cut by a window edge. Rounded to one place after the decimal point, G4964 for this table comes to 5.5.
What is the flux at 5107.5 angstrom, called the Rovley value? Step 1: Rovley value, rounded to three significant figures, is 9.61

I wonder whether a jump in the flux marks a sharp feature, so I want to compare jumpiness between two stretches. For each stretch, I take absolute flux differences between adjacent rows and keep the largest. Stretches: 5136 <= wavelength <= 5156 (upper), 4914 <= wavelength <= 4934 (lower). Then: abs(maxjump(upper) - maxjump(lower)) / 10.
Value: 0.008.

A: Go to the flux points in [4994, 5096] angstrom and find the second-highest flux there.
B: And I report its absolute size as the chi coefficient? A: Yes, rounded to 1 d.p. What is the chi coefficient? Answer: 11.0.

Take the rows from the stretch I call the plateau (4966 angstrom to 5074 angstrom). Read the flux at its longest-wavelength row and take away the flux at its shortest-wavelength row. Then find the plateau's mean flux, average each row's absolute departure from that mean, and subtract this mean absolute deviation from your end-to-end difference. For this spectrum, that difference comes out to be -1.5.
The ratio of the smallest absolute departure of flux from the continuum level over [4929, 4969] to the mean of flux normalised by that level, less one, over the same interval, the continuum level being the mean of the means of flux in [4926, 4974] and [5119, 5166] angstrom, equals 4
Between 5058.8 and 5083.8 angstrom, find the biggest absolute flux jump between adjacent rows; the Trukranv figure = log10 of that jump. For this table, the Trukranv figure 0.20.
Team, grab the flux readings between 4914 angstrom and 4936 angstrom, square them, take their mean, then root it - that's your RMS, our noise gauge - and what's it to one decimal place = 9.8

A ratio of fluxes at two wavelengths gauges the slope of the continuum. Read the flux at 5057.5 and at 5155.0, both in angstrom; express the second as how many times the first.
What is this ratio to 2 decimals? 0.87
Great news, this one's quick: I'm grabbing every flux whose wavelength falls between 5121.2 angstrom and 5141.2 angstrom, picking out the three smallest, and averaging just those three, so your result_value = 9.22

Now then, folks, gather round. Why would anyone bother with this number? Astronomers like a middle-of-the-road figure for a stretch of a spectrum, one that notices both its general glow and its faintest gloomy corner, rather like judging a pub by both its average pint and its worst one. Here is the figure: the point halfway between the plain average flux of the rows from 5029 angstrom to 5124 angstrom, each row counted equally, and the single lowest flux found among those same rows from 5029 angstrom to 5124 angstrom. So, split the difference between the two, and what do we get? 9.34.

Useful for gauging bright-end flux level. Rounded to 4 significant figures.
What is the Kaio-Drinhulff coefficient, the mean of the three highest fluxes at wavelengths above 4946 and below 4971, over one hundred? 0.1073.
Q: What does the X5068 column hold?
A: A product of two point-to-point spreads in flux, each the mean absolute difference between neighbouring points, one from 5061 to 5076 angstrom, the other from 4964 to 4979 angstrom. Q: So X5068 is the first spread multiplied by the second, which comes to 0.56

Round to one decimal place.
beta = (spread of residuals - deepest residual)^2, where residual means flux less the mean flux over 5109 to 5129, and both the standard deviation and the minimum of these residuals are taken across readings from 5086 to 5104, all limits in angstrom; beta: 0.7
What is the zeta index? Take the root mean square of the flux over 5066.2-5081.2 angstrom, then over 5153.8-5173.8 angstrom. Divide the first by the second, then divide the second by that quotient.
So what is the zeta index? 8.1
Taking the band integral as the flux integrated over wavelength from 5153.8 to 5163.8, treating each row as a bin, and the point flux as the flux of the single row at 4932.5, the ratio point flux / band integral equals 0.0994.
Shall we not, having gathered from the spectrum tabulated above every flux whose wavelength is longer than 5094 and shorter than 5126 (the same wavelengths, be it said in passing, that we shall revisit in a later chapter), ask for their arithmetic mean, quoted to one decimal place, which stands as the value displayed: 10.1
